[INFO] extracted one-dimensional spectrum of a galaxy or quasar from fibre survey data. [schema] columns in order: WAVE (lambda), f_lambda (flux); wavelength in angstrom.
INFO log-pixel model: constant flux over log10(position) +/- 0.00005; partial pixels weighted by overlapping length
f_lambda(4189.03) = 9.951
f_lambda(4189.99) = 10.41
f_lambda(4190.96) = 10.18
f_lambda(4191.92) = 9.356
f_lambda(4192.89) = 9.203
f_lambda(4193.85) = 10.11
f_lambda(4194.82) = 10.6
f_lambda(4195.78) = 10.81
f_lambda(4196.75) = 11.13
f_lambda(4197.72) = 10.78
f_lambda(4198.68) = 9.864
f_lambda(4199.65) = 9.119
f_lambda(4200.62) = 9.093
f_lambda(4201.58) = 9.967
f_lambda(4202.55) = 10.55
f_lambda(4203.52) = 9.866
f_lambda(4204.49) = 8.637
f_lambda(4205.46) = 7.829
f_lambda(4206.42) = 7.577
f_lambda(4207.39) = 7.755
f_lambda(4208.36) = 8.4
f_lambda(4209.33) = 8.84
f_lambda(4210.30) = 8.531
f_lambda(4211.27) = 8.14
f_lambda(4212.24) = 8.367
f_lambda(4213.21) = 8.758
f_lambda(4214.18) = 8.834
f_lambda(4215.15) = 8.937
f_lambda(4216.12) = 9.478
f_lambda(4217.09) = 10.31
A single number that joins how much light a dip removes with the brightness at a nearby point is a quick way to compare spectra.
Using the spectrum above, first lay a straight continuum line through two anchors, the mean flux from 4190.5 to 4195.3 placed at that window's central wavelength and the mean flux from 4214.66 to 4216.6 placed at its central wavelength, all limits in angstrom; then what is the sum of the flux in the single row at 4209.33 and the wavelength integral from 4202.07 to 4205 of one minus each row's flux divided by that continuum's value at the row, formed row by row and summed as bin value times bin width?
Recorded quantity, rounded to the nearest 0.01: 8.81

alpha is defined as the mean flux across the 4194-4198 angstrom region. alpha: 10.8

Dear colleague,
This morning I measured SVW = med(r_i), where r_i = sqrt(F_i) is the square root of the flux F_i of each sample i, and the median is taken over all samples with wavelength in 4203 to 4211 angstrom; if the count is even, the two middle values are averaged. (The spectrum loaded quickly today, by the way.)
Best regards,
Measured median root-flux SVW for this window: 2.91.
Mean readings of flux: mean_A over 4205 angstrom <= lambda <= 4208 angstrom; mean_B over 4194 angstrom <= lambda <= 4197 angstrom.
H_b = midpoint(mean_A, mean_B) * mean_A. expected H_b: 72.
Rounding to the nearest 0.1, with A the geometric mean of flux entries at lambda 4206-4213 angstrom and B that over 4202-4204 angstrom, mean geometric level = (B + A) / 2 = 9.2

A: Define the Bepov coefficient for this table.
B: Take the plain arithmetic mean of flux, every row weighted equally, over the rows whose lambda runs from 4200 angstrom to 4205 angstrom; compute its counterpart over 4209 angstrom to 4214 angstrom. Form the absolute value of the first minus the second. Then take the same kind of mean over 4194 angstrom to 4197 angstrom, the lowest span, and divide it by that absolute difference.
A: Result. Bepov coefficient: 10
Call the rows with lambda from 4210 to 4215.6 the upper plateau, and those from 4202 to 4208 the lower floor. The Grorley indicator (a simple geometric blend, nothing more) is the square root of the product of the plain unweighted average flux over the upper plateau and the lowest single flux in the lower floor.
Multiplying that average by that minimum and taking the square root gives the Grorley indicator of 8.1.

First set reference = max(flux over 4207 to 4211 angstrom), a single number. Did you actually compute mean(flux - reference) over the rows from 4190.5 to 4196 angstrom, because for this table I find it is 1.2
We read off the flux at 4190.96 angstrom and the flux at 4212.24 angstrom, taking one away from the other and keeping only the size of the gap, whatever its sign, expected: 1.81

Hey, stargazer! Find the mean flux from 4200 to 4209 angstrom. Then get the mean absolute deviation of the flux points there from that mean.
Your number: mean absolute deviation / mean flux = 0.102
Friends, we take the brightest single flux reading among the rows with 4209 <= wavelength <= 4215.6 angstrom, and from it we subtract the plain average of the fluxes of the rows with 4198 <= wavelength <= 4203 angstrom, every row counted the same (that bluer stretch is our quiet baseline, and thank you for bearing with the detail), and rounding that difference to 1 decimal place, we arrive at -0.8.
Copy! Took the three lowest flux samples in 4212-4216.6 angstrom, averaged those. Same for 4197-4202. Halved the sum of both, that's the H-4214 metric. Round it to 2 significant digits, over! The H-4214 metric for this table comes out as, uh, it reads 9.0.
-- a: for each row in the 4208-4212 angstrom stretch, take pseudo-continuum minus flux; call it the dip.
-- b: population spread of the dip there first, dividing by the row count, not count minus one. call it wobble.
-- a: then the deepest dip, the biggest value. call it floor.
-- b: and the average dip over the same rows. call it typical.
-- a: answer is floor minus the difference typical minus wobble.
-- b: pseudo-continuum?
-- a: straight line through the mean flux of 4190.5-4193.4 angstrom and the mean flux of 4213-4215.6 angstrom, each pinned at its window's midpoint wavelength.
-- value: 0.53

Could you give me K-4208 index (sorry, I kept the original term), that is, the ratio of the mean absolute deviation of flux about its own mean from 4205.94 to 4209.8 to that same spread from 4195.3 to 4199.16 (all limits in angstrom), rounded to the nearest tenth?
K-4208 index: 1.2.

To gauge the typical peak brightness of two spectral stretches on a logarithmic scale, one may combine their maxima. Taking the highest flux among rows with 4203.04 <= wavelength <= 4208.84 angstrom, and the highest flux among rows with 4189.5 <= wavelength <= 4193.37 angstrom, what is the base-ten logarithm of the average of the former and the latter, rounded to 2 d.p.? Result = 1.01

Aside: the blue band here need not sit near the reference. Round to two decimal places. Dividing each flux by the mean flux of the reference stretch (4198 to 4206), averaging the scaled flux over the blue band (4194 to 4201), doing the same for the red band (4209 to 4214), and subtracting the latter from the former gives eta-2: 0.18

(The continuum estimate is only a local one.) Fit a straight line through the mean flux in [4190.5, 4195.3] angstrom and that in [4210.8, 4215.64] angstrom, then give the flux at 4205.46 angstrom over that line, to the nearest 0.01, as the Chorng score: 0.86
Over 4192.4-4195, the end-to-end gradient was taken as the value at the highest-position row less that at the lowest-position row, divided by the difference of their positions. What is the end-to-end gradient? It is 0.72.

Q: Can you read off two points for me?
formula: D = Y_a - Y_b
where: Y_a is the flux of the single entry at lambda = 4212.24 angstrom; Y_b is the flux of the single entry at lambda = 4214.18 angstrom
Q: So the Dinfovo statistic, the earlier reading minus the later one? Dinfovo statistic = 0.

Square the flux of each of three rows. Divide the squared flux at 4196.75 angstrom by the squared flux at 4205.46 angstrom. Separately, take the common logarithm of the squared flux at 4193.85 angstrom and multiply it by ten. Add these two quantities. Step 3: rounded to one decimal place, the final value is 22.1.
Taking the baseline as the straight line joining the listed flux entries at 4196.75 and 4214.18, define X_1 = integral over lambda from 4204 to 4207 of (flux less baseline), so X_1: -6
